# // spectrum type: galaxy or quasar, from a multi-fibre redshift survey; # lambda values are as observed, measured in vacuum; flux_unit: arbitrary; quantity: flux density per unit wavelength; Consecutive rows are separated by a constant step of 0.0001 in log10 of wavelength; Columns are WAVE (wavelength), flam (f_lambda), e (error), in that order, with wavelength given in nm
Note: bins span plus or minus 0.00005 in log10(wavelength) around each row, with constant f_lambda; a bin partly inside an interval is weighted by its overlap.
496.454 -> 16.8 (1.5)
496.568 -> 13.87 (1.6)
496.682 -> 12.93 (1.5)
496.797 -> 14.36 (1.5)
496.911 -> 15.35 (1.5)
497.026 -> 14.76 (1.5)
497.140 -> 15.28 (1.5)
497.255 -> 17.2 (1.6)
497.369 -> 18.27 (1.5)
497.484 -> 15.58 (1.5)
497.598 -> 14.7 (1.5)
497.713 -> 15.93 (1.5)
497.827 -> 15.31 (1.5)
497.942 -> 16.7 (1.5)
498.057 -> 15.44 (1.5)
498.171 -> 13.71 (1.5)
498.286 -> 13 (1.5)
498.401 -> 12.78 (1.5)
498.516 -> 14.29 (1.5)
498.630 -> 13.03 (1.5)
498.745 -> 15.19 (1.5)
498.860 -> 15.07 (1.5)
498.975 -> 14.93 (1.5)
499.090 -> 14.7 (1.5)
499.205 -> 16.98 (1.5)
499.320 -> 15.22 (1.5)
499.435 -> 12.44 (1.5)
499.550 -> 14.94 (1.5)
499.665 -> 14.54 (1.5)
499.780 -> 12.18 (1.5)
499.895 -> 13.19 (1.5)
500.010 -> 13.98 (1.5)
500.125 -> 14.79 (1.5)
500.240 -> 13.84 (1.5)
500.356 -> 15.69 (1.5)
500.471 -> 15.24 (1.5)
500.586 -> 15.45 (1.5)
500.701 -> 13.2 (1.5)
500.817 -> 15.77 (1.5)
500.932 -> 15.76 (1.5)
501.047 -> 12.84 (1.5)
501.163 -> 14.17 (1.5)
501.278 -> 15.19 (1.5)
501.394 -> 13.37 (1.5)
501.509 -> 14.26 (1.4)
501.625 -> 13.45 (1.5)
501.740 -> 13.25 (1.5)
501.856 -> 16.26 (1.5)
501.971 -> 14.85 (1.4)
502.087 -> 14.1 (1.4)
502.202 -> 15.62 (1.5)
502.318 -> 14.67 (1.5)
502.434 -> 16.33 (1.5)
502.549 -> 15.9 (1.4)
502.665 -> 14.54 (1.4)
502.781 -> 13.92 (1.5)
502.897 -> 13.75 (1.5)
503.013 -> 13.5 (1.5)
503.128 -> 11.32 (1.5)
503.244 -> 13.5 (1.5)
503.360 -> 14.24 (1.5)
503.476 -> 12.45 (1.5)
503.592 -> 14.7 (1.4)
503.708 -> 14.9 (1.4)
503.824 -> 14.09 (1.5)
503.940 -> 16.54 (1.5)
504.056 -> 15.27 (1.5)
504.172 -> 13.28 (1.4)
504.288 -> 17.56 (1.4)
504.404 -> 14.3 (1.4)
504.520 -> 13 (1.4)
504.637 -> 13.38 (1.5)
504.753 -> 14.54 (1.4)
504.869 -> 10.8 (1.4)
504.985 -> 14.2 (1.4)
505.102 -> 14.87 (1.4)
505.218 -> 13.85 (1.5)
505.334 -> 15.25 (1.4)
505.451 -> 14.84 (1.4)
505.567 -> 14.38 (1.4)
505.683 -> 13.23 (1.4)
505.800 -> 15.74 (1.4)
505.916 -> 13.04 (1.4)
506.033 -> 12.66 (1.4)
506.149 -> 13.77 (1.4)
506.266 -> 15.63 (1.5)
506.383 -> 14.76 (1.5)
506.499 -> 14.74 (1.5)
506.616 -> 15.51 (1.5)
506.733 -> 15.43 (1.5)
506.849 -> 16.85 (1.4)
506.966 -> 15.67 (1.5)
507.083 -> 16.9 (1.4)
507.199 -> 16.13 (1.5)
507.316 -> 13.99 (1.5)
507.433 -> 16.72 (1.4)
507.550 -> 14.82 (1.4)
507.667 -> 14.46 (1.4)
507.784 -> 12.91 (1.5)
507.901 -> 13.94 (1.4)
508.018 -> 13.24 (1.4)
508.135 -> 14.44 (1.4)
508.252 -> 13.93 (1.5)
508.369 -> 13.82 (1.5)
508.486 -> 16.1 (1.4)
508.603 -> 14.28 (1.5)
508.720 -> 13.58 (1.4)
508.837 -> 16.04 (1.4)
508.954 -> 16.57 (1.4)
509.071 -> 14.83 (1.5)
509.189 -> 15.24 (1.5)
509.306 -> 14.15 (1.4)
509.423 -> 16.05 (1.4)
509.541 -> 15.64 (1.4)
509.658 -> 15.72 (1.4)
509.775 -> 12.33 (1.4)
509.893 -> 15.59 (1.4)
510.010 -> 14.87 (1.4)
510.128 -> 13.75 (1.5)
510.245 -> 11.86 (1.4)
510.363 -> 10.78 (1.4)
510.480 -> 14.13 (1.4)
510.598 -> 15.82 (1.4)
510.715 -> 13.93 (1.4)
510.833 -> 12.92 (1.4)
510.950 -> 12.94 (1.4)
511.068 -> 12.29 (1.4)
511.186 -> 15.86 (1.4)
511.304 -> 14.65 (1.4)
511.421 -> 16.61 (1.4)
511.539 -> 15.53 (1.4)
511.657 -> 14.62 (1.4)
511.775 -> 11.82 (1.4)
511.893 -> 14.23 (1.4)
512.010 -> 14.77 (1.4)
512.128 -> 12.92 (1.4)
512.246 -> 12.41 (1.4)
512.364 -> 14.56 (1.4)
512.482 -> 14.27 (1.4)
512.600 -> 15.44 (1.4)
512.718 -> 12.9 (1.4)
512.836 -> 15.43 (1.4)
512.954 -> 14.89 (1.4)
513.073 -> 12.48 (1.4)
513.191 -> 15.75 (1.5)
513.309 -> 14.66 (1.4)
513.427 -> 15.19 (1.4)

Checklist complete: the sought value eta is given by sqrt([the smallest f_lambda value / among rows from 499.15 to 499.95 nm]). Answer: 3.49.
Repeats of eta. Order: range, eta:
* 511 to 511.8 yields 3.44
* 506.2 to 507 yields 3.84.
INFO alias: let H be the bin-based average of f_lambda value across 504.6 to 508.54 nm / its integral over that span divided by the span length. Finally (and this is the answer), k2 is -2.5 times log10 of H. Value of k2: -2.91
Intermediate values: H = 14.6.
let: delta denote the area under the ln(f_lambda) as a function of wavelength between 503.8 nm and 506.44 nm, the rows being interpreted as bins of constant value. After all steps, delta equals 7.0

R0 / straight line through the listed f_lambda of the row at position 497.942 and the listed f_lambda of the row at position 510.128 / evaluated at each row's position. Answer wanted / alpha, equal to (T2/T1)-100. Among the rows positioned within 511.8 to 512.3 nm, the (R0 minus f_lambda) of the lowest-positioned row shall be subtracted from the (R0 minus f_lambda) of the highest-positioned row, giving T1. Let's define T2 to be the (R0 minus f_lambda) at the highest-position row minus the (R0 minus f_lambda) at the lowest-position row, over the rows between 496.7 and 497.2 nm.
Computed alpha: -101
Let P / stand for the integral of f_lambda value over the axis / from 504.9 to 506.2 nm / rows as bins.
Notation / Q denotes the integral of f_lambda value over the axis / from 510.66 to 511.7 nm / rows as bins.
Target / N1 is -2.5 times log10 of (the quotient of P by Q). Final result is -0.22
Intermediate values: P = 18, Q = 15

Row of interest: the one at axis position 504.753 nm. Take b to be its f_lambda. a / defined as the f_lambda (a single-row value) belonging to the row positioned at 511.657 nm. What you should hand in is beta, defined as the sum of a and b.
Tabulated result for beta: 29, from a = 14.62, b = 14.54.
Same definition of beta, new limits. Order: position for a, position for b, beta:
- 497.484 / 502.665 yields 30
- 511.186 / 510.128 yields 30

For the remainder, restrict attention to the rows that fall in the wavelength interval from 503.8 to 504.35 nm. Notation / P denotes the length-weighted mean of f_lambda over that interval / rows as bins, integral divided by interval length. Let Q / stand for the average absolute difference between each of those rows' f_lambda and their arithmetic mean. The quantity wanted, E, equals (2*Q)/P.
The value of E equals 0.1765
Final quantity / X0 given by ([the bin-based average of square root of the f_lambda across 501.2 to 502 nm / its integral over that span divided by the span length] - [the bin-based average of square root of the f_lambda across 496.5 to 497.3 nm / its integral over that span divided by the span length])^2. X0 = 0.003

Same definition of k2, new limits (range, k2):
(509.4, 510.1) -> -2.93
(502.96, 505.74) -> -2.87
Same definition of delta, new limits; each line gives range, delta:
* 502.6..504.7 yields 5.6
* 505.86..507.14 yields 3.5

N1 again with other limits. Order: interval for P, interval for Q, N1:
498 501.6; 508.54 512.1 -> -0.01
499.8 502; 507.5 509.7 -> 0.02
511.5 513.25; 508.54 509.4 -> -0.70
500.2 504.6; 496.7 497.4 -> -1.91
